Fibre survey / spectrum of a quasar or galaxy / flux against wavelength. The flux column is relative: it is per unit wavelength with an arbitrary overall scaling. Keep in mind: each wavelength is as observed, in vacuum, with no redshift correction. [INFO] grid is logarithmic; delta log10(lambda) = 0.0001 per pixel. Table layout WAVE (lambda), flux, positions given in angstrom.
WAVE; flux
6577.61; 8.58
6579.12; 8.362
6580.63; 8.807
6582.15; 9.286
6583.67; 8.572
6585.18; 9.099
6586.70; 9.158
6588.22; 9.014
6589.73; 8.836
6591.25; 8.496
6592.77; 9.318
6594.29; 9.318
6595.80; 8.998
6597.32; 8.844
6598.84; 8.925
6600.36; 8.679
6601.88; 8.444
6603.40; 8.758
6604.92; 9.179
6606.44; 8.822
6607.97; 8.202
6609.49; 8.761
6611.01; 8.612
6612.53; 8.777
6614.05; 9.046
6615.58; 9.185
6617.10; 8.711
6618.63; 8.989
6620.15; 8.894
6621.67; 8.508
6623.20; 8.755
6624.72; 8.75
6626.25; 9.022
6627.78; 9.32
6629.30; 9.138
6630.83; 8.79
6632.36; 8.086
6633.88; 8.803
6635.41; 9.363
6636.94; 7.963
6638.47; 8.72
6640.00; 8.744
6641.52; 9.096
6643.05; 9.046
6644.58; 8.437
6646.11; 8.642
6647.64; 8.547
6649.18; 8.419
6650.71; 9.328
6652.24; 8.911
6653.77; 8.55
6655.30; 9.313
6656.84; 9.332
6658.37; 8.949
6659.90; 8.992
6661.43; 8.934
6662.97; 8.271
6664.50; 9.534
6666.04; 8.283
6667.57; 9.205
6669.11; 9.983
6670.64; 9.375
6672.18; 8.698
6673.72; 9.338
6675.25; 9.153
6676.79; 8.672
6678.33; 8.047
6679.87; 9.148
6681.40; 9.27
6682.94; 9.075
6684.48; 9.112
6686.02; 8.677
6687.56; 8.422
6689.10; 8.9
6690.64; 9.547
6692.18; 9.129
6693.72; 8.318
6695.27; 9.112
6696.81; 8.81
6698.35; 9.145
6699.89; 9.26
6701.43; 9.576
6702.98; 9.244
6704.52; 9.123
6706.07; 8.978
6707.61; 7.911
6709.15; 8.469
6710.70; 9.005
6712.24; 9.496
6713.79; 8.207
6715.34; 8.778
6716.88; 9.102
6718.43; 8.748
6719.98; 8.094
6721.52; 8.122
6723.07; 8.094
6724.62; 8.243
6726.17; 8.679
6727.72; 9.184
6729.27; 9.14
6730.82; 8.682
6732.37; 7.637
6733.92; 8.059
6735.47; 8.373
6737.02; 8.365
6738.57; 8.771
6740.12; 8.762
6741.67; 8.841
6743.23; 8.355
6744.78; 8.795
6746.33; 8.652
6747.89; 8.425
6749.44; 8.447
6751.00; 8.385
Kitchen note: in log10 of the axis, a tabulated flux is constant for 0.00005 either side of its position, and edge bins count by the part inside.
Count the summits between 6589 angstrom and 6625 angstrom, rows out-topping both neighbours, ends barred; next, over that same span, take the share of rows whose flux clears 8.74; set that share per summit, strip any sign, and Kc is 0.118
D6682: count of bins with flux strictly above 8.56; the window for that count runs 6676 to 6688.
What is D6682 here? 6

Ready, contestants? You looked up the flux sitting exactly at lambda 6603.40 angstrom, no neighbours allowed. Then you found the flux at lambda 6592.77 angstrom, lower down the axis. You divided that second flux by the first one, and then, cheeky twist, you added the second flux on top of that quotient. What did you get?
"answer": 10.4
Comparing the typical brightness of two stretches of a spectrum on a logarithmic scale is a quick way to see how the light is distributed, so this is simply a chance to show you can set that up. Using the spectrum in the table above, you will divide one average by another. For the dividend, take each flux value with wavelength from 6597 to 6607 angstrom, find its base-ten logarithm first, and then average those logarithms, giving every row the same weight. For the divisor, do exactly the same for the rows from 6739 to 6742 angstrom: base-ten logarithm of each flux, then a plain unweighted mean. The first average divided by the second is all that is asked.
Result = 1.00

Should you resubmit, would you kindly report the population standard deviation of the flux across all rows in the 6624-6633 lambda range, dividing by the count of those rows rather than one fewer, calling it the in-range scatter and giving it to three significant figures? 0.394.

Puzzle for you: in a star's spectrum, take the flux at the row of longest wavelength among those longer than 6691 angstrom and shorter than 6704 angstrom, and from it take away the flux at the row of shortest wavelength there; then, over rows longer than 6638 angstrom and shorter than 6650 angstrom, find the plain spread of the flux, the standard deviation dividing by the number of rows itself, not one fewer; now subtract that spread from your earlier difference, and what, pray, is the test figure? -0.1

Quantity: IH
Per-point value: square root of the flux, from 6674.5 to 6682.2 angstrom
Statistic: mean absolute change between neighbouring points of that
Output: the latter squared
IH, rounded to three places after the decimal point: 0.010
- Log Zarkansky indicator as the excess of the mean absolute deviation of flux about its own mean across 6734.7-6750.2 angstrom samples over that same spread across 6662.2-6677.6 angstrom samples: -0.27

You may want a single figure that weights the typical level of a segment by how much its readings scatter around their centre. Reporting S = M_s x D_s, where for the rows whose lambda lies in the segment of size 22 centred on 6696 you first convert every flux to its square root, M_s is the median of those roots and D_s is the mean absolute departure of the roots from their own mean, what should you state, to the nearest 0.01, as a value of 0.14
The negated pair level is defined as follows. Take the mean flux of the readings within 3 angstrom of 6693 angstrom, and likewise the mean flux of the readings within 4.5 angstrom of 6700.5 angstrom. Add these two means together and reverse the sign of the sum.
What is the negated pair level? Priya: -18.2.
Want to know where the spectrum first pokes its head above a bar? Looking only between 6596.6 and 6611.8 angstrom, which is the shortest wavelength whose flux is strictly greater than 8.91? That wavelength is 6598.84 angstrom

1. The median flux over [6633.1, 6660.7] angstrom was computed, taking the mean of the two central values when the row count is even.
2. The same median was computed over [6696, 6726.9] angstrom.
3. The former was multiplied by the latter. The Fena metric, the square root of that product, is 8.83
